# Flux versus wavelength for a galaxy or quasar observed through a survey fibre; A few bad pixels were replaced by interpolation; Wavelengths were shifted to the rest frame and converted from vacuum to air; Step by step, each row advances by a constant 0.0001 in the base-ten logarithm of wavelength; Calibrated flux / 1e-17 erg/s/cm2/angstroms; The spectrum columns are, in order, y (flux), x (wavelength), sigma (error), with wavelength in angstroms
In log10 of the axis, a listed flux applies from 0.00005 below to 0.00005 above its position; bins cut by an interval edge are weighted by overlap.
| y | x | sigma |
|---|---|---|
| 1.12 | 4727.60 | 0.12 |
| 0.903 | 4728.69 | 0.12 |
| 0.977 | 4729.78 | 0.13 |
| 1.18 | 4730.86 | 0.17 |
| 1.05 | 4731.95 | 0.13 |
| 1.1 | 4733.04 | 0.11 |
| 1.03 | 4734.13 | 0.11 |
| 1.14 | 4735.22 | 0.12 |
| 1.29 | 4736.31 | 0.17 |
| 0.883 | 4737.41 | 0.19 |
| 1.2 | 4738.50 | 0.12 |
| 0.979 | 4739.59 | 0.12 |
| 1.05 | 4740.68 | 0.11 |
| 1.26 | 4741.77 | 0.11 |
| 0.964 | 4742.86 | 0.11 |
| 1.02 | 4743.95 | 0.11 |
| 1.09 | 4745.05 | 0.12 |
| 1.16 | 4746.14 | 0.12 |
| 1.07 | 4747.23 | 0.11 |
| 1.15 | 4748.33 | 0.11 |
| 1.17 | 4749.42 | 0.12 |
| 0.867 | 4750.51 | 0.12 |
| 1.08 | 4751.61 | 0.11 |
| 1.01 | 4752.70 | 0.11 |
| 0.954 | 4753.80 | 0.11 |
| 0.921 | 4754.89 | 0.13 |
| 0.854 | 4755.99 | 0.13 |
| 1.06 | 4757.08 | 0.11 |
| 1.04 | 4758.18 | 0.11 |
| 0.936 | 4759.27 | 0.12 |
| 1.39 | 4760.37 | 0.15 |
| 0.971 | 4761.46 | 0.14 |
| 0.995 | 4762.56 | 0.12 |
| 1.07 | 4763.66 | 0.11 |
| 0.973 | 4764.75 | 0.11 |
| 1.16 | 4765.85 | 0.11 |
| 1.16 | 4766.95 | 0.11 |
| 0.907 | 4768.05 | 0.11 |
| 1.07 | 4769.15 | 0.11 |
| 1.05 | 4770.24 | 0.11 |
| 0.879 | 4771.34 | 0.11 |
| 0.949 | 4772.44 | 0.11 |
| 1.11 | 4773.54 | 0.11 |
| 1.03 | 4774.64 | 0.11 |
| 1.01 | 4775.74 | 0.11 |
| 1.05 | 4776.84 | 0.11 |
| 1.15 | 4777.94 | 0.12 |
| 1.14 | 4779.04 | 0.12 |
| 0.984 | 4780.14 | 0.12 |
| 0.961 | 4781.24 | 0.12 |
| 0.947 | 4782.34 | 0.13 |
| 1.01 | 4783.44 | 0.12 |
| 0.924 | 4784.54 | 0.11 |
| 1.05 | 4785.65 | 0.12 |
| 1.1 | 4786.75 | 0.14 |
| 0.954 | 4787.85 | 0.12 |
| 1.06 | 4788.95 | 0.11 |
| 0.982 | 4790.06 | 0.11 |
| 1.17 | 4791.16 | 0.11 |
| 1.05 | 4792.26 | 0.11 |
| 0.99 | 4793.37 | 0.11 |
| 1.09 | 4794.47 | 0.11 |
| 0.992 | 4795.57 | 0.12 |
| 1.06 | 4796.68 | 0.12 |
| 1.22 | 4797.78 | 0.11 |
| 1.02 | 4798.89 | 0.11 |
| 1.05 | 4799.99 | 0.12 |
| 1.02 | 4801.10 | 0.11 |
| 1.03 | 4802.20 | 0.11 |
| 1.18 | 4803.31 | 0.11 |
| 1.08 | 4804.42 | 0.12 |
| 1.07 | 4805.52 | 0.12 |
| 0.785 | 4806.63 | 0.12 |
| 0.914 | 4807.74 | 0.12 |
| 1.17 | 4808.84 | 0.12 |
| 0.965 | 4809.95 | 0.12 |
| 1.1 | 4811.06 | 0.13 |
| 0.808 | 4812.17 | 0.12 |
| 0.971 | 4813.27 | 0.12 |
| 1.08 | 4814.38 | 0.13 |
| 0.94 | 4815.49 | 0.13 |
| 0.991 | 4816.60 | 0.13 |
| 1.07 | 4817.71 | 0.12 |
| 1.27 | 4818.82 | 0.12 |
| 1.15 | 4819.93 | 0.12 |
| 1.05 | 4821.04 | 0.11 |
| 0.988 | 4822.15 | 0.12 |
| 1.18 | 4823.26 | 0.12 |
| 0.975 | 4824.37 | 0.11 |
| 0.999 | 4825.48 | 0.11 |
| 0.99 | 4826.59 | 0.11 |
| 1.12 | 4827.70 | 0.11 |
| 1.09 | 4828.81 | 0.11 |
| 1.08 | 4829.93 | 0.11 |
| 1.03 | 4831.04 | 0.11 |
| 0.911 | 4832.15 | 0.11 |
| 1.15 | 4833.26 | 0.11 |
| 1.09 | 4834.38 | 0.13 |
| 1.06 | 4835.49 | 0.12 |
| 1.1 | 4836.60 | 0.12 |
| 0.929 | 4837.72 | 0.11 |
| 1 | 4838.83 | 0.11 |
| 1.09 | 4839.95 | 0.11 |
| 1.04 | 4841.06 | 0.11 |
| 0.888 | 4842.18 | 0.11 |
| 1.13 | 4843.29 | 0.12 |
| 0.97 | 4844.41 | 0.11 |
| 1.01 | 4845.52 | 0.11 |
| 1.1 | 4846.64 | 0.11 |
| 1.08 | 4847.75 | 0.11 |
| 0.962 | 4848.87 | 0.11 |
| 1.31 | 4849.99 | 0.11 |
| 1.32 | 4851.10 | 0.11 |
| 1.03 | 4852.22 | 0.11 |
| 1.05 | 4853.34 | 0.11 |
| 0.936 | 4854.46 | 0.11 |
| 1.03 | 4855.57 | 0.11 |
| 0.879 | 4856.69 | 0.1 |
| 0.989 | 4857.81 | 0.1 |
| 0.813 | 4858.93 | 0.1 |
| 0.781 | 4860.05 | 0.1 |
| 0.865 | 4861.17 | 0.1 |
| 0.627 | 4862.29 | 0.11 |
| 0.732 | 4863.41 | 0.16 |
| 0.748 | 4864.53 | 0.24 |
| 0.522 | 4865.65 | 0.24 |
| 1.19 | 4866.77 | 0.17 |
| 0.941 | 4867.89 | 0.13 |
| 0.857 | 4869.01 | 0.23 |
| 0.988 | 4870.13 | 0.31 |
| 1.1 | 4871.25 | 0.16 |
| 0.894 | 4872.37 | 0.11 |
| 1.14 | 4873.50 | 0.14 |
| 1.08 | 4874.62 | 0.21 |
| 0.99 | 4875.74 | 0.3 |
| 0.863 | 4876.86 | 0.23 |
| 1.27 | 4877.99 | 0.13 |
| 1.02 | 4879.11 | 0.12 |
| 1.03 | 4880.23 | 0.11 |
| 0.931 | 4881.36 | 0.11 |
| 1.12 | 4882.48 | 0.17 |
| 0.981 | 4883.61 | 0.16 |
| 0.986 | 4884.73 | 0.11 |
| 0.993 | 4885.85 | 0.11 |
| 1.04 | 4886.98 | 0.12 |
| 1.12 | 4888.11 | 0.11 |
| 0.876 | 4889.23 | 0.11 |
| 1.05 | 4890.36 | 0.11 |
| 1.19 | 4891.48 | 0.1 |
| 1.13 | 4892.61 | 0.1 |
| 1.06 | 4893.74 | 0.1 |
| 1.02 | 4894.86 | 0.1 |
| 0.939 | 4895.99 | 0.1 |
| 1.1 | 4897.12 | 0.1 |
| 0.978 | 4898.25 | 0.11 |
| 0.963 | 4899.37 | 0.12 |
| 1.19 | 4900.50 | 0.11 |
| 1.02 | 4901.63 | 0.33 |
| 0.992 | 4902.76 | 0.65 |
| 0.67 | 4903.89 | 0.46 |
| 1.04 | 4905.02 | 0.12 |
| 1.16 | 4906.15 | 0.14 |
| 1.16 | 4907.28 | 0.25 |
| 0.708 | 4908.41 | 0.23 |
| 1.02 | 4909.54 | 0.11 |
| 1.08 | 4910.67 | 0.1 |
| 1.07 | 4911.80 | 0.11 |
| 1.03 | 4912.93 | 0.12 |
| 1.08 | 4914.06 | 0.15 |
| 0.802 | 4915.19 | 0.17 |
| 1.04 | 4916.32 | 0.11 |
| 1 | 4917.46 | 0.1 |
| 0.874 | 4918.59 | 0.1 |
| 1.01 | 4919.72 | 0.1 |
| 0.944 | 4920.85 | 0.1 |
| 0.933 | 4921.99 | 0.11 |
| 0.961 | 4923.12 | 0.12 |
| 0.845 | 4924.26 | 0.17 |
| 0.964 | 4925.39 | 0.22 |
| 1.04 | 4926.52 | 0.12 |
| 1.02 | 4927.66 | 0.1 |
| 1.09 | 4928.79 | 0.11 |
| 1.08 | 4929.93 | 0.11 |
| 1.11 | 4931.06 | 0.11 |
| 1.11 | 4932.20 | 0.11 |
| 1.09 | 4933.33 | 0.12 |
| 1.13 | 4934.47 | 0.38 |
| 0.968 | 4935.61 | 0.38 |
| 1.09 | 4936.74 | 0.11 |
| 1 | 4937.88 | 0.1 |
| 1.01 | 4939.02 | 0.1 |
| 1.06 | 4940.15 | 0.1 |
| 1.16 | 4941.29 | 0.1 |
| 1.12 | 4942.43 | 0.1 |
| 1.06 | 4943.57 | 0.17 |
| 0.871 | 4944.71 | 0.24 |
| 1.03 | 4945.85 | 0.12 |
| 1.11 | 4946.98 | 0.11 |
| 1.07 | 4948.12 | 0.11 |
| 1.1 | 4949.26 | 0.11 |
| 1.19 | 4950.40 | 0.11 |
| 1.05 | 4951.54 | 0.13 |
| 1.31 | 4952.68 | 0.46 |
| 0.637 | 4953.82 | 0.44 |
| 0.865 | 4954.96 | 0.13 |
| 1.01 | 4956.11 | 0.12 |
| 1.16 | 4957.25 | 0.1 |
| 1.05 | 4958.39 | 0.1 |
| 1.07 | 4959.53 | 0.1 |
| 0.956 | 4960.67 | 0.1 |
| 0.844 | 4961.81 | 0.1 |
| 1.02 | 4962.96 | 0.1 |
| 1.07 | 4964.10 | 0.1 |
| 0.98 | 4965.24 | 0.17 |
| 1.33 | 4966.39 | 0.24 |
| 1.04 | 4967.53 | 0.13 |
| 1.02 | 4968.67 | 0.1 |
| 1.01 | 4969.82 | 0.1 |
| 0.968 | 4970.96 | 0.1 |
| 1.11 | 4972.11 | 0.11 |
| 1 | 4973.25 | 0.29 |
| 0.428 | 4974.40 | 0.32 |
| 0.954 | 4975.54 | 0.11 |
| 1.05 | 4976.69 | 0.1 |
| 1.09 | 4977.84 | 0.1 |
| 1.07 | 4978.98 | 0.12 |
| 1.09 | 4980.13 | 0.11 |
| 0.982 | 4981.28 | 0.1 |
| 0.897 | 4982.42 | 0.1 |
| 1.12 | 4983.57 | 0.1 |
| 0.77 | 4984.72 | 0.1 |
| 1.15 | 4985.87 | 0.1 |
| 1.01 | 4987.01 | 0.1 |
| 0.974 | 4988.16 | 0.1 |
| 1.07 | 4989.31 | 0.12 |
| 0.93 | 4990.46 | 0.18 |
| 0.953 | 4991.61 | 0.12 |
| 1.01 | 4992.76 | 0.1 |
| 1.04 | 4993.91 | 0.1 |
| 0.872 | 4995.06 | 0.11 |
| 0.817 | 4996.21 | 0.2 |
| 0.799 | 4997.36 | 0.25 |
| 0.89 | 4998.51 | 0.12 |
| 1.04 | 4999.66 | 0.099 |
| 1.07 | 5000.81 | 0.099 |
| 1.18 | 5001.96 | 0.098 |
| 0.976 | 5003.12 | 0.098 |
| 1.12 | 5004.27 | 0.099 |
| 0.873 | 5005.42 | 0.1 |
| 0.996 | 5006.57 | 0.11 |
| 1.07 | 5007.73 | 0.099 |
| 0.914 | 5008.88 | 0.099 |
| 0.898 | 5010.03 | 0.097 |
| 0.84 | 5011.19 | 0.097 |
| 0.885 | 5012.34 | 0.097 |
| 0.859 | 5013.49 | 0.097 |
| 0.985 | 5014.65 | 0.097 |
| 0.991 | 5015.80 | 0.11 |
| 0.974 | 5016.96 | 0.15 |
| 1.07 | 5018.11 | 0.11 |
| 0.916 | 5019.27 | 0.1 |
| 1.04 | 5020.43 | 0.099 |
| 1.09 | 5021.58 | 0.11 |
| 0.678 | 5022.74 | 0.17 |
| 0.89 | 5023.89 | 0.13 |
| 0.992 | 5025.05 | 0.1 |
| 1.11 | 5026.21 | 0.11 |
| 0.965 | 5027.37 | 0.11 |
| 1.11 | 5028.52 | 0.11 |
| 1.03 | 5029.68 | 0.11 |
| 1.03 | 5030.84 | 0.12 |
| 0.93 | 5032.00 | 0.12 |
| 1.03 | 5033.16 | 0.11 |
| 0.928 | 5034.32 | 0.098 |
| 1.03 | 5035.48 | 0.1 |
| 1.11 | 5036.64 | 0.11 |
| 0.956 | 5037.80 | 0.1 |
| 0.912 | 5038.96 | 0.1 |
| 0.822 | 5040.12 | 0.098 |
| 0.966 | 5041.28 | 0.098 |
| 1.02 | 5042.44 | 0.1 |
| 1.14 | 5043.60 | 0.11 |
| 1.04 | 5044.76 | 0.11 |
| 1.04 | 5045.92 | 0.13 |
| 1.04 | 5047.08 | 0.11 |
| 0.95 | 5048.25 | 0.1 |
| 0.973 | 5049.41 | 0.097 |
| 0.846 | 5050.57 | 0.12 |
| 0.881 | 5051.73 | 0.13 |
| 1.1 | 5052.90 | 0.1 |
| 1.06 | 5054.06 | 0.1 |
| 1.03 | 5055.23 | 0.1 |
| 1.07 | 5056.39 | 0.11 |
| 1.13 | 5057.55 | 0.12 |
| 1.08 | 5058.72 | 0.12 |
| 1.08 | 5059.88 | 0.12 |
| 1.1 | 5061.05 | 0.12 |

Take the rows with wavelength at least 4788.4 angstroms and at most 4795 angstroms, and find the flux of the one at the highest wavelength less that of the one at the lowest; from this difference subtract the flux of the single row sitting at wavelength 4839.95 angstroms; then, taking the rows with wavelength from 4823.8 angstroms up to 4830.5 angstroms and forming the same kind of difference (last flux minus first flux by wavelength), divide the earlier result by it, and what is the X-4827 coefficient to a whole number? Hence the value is -10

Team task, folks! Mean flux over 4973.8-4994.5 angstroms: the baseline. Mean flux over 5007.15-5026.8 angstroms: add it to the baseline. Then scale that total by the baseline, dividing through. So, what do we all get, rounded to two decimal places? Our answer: 1.98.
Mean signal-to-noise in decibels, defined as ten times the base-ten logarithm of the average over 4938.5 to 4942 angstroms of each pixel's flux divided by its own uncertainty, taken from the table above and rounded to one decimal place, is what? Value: 10.3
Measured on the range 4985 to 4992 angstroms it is 9.5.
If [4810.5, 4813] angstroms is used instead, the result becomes 8.8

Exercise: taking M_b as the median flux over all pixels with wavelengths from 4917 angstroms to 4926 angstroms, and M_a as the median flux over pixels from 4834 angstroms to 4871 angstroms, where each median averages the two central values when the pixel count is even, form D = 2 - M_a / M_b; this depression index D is 0.962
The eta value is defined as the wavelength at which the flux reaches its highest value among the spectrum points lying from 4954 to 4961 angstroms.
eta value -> 4957.25 angstroms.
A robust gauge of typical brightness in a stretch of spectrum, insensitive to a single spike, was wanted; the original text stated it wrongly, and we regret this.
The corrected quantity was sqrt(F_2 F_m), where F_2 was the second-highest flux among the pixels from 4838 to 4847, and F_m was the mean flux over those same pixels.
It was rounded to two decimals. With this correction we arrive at 1.06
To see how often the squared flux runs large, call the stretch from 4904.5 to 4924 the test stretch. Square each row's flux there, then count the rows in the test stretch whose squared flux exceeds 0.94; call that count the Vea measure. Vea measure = 11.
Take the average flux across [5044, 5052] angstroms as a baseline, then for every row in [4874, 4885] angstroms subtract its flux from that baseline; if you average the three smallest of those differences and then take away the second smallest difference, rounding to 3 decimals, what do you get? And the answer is -0.037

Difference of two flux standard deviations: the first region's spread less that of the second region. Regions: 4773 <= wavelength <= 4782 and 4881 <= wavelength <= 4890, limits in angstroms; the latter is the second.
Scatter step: -0.01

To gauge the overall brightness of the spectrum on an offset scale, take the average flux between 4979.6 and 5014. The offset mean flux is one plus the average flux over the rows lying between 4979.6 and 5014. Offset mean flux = 1.97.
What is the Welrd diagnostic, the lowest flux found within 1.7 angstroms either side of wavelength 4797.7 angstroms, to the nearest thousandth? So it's 1.020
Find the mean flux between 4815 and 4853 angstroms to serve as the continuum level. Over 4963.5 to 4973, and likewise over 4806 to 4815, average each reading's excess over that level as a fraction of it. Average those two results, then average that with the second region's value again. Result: -0.061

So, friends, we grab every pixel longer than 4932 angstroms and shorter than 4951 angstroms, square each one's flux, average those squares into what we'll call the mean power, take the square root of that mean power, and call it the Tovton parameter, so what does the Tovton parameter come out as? 1.07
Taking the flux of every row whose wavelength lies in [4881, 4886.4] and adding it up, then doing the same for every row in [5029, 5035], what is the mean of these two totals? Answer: 4.98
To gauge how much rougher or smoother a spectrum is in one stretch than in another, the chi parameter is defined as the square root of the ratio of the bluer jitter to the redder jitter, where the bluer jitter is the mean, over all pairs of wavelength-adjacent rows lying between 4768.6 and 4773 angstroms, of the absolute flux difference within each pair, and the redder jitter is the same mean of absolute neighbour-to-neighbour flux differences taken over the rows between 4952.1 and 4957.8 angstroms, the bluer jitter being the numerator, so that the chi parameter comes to 0.54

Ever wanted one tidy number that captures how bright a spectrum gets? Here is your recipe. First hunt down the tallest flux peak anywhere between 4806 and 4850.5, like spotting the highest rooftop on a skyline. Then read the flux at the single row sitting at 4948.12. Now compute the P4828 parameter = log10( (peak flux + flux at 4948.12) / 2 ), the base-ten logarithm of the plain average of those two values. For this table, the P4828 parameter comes 0.076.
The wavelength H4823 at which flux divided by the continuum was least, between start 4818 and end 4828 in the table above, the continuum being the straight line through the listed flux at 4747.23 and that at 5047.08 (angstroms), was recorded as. 4824.37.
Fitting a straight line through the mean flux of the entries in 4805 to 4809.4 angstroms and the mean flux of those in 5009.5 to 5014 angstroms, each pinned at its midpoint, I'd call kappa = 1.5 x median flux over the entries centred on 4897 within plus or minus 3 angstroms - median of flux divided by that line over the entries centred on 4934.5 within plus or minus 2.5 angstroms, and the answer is 0.27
